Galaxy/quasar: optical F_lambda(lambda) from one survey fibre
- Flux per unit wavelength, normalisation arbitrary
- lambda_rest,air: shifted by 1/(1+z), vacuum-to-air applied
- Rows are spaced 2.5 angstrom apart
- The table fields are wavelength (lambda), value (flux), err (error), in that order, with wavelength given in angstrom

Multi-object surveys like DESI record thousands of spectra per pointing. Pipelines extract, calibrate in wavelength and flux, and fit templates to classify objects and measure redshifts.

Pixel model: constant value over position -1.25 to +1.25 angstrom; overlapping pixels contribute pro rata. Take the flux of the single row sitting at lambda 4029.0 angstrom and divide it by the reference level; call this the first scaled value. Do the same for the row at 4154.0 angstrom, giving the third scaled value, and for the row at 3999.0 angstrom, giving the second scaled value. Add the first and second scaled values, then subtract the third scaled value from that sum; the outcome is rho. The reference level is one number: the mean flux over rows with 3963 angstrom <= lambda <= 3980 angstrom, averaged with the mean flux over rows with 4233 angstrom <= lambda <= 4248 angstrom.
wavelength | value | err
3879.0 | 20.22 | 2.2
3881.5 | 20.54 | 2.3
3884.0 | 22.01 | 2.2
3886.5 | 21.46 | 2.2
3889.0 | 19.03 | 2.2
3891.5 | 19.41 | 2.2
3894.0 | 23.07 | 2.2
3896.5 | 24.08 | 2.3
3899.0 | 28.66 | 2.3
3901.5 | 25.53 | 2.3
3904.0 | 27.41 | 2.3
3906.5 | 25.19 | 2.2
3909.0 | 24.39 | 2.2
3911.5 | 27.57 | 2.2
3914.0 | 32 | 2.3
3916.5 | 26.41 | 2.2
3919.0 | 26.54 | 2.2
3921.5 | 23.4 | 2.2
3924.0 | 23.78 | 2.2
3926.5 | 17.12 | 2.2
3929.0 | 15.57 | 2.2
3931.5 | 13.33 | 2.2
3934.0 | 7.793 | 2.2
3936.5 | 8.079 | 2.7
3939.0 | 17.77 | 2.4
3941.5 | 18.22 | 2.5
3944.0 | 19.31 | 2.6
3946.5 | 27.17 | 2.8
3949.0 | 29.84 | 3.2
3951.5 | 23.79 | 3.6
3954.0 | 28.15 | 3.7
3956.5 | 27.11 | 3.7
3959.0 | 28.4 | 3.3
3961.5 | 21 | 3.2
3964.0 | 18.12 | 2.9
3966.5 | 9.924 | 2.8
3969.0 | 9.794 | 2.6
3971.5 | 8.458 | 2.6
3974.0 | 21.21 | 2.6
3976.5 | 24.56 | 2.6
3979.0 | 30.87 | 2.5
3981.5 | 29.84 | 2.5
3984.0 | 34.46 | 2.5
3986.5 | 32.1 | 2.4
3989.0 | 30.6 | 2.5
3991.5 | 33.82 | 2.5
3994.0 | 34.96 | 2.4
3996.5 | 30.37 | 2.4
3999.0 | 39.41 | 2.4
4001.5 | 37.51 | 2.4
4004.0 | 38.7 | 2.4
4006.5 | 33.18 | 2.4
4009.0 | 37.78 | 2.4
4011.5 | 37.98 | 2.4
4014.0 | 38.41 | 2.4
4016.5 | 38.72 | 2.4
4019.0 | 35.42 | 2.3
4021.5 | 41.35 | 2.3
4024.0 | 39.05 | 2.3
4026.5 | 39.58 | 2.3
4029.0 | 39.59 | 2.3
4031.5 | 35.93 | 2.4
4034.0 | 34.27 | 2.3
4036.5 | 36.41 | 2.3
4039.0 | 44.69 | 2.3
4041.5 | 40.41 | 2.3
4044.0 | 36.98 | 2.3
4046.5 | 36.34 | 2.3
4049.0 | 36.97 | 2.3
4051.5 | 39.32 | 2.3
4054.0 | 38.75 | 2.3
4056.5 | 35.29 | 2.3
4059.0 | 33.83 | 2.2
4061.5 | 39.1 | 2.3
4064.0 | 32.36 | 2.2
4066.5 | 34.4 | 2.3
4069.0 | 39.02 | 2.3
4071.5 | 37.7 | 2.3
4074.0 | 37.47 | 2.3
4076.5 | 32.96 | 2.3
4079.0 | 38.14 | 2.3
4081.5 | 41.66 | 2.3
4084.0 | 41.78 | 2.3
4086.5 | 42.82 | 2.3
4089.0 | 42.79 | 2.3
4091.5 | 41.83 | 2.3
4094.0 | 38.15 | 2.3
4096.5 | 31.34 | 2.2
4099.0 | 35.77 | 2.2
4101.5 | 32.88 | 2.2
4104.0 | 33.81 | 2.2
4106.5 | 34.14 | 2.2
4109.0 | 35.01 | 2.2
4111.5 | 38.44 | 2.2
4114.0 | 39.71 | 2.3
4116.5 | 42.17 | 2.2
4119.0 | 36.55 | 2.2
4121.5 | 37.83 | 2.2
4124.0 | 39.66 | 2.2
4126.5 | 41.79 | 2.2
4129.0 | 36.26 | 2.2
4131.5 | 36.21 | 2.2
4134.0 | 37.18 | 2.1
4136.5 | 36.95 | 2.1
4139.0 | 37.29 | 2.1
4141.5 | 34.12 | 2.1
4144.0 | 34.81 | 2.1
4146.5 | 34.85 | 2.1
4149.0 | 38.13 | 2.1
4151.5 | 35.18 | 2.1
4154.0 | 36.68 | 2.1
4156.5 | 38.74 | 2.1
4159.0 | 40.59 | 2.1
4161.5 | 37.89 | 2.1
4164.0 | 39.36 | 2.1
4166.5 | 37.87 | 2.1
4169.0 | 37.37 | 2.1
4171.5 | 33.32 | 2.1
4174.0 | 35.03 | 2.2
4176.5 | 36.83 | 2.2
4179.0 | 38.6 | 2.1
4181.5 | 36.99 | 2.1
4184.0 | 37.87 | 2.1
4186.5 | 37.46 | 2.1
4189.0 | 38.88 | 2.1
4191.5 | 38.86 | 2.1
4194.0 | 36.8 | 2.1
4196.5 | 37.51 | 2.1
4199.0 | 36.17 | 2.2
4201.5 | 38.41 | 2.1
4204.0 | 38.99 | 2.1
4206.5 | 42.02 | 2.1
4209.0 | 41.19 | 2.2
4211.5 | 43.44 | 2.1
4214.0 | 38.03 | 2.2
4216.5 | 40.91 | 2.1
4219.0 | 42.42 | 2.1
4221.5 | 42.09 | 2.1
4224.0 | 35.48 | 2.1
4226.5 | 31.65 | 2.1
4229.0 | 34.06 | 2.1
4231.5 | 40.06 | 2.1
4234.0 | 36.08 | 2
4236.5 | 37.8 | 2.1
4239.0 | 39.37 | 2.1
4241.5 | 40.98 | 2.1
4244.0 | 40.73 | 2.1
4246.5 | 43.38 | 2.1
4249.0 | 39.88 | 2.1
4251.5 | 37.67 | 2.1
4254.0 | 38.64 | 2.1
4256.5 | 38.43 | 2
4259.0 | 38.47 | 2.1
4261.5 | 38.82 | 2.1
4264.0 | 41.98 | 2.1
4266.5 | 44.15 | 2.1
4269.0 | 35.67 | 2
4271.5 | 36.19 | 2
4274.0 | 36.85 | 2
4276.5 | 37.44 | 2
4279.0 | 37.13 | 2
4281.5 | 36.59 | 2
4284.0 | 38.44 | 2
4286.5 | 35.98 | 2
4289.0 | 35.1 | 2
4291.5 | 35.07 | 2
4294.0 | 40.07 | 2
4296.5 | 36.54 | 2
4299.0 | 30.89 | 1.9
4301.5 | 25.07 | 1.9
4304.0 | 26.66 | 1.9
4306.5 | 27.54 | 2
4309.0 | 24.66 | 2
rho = 1.48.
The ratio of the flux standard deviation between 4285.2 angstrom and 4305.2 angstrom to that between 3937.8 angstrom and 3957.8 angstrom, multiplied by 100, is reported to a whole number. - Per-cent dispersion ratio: 106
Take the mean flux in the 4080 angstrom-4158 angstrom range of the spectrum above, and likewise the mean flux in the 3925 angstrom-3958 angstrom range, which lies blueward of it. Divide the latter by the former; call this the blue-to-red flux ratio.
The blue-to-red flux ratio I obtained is 0.52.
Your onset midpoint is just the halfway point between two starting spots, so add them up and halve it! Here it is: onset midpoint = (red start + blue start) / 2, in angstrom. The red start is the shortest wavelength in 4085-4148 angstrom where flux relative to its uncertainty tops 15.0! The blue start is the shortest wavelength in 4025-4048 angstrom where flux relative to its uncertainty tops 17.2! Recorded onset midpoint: 4056.5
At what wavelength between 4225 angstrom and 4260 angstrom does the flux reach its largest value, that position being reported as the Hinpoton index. 4246.5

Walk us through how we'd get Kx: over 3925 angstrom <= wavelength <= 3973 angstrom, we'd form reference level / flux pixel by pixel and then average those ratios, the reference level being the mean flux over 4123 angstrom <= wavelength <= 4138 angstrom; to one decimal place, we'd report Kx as 2.5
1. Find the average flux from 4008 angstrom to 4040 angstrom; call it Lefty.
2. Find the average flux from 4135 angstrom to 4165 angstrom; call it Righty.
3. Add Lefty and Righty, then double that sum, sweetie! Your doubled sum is 151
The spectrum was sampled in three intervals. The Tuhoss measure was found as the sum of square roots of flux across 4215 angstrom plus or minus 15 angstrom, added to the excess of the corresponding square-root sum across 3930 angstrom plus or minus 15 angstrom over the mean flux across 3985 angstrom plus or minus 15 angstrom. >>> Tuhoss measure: 96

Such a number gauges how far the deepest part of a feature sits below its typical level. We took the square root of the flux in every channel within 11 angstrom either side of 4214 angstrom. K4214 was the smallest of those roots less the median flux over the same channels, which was -35.2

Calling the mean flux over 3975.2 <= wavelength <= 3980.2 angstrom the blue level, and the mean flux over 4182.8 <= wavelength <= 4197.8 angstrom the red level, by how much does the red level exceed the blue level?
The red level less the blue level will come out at 10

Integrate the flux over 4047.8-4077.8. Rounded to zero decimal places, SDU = 1093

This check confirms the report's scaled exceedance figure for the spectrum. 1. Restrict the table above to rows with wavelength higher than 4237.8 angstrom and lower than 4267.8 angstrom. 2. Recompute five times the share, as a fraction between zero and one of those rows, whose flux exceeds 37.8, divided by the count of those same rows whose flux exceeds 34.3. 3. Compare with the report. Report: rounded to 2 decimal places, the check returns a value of 0.38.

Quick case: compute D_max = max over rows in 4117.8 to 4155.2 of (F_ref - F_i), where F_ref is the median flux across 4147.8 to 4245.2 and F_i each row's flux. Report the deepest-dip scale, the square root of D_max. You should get 1.98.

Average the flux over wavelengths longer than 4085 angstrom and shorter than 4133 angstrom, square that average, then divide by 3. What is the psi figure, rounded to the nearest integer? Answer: 475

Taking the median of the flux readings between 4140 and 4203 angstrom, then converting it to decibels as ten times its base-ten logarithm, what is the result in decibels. 15.7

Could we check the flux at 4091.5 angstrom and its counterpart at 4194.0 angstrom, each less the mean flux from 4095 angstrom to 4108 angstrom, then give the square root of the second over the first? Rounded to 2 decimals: 0.62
